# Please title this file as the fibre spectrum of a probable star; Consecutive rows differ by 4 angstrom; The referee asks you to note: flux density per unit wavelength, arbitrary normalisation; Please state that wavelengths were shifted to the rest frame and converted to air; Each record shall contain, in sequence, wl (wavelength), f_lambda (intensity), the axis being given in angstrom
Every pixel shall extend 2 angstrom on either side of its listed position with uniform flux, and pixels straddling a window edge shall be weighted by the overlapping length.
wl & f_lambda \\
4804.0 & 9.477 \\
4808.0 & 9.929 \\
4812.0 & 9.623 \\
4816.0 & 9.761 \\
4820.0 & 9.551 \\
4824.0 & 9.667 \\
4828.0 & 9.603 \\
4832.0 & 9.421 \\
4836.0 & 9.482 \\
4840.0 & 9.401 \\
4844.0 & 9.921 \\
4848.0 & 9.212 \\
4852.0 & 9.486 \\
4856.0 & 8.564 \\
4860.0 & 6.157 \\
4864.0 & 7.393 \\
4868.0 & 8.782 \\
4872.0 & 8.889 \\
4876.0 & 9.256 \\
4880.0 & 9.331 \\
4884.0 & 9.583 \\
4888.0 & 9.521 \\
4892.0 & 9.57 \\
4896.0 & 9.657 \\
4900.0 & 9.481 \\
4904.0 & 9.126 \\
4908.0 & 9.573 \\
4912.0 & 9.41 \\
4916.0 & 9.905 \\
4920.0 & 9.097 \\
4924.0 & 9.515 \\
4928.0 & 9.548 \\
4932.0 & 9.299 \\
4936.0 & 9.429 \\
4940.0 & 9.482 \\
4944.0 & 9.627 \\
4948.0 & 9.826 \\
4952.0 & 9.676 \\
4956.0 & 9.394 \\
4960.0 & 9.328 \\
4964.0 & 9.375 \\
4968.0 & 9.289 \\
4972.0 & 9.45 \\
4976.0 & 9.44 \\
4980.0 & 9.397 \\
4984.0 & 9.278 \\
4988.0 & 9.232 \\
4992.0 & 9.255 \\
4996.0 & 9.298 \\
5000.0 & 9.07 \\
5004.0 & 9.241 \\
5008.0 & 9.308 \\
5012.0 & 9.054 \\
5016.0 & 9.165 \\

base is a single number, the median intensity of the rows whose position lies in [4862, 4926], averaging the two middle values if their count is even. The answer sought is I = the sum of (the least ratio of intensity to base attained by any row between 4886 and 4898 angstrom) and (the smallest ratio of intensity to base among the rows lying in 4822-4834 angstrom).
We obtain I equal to 2.01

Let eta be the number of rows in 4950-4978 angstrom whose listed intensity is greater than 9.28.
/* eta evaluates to 7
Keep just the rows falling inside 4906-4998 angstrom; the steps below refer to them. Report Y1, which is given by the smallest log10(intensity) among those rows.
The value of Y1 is 0.959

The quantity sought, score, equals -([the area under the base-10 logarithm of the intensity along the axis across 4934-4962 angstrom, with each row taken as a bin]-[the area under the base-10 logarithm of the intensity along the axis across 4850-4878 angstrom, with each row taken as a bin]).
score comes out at -1.71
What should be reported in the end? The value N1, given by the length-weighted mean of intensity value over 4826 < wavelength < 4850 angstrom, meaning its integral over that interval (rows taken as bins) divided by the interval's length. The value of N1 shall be 9.51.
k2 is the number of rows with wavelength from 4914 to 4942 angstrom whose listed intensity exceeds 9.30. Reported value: 5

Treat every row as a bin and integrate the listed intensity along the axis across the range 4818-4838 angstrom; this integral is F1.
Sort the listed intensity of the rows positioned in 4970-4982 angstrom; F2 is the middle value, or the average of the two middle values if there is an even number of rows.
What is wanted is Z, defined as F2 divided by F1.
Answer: 0.049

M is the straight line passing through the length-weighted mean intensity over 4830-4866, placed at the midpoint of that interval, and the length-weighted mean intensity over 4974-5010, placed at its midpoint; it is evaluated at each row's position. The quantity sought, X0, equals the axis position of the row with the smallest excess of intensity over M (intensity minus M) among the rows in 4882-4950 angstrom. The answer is 4920.0 angstrom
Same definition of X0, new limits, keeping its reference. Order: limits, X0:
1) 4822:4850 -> 4848.0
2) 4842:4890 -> 4860.0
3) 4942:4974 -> 4968.0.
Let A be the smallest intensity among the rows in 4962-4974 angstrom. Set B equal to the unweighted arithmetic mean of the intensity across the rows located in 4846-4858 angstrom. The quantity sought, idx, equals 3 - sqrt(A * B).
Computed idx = -6.19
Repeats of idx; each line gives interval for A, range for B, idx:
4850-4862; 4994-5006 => -4.53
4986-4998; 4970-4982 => -6.33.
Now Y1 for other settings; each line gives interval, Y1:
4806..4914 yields 0.789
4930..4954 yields 0.968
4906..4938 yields 0.959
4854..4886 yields 0.789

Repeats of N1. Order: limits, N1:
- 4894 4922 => 9.46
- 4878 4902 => 9.52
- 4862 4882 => 8.73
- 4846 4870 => 8.27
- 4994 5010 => 9.23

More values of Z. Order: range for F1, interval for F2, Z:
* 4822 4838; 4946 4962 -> 0.062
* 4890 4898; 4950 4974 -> 0.122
